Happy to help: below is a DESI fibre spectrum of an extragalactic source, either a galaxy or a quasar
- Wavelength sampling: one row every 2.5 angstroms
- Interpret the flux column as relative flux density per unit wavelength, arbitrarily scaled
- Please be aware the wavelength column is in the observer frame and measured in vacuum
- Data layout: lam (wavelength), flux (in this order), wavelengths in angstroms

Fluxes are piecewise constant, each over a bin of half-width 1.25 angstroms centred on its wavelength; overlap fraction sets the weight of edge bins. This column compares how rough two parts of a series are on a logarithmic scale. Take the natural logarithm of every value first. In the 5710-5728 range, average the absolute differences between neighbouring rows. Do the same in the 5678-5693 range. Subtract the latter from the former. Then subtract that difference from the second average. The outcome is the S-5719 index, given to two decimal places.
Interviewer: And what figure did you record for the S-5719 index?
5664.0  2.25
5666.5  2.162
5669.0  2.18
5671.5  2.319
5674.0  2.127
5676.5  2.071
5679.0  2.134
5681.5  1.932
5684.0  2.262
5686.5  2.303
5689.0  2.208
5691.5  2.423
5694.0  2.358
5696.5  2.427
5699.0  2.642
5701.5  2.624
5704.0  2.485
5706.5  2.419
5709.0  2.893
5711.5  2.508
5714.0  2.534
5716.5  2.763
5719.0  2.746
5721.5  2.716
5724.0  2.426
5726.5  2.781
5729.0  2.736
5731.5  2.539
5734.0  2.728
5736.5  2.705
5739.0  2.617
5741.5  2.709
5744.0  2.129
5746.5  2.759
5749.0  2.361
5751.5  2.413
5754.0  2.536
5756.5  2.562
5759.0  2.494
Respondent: 0.10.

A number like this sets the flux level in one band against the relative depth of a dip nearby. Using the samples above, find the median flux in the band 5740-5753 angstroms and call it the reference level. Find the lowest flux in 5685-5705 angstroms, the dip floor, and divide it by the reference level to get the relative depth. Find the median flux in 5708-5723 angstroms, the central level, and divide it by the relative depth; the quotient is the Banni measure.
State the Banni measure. 2.98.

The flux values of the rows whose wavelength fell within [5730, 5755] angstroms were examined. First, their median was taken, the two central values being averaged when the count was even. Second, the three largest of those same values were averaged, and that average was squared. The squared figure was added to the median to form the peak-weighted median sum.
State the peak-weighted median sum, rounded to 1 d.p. 10.0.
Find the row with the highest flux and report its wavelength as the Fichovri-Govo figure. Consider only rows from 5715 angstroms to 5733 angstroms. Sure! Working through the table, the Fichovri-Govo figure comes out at 5726.5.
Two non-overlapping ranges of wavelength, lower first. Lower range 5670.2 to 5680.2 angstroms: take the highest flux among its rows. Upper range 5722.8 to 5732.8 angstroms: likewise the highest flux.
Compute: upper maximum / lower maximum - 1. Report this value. 0.20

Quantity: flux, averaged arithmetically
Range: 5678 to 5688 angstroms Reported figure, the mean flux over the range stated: 2.2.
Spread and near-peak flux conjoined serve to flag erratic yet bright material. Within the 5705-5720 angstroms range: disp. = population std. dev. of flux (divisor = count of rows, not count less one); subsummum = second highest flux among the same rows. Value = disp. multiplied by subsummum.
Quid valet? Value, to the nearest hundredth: 0.46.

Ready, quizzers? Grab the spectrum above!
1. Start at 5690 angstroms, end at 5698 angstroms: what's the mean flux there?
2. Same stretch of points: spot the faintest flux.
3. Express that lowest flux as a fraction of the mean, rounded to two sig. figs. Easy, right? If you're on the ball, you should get 0.98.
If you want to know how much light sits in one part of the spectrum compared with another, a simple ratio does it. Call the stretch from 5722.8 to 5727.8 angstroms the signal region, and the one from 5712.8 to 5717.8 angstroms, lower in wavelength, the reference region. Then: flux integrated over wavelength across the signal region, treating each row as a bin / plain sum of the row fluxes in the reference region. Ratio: 2.46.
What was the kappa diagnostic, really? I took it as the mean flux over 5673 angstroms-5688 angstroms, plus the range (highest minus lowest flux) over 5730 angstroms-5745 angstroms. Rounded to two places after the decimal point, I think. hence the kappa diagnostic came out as 2.74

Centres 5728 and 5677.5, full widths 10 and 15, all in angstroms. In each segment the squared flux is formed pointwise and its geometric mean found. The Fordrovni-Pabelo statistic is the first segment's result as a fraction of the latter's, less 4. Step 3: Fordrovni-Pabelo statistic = -2.5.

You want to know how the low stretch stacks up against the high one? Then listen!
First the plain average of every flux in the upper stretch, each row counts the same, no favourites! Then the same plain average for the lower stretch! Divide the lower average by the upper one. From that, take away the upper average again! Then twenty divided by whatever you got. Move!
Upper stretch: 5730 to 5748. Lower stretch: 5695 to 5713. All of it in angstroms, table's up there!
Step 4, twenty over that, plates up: -12.4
